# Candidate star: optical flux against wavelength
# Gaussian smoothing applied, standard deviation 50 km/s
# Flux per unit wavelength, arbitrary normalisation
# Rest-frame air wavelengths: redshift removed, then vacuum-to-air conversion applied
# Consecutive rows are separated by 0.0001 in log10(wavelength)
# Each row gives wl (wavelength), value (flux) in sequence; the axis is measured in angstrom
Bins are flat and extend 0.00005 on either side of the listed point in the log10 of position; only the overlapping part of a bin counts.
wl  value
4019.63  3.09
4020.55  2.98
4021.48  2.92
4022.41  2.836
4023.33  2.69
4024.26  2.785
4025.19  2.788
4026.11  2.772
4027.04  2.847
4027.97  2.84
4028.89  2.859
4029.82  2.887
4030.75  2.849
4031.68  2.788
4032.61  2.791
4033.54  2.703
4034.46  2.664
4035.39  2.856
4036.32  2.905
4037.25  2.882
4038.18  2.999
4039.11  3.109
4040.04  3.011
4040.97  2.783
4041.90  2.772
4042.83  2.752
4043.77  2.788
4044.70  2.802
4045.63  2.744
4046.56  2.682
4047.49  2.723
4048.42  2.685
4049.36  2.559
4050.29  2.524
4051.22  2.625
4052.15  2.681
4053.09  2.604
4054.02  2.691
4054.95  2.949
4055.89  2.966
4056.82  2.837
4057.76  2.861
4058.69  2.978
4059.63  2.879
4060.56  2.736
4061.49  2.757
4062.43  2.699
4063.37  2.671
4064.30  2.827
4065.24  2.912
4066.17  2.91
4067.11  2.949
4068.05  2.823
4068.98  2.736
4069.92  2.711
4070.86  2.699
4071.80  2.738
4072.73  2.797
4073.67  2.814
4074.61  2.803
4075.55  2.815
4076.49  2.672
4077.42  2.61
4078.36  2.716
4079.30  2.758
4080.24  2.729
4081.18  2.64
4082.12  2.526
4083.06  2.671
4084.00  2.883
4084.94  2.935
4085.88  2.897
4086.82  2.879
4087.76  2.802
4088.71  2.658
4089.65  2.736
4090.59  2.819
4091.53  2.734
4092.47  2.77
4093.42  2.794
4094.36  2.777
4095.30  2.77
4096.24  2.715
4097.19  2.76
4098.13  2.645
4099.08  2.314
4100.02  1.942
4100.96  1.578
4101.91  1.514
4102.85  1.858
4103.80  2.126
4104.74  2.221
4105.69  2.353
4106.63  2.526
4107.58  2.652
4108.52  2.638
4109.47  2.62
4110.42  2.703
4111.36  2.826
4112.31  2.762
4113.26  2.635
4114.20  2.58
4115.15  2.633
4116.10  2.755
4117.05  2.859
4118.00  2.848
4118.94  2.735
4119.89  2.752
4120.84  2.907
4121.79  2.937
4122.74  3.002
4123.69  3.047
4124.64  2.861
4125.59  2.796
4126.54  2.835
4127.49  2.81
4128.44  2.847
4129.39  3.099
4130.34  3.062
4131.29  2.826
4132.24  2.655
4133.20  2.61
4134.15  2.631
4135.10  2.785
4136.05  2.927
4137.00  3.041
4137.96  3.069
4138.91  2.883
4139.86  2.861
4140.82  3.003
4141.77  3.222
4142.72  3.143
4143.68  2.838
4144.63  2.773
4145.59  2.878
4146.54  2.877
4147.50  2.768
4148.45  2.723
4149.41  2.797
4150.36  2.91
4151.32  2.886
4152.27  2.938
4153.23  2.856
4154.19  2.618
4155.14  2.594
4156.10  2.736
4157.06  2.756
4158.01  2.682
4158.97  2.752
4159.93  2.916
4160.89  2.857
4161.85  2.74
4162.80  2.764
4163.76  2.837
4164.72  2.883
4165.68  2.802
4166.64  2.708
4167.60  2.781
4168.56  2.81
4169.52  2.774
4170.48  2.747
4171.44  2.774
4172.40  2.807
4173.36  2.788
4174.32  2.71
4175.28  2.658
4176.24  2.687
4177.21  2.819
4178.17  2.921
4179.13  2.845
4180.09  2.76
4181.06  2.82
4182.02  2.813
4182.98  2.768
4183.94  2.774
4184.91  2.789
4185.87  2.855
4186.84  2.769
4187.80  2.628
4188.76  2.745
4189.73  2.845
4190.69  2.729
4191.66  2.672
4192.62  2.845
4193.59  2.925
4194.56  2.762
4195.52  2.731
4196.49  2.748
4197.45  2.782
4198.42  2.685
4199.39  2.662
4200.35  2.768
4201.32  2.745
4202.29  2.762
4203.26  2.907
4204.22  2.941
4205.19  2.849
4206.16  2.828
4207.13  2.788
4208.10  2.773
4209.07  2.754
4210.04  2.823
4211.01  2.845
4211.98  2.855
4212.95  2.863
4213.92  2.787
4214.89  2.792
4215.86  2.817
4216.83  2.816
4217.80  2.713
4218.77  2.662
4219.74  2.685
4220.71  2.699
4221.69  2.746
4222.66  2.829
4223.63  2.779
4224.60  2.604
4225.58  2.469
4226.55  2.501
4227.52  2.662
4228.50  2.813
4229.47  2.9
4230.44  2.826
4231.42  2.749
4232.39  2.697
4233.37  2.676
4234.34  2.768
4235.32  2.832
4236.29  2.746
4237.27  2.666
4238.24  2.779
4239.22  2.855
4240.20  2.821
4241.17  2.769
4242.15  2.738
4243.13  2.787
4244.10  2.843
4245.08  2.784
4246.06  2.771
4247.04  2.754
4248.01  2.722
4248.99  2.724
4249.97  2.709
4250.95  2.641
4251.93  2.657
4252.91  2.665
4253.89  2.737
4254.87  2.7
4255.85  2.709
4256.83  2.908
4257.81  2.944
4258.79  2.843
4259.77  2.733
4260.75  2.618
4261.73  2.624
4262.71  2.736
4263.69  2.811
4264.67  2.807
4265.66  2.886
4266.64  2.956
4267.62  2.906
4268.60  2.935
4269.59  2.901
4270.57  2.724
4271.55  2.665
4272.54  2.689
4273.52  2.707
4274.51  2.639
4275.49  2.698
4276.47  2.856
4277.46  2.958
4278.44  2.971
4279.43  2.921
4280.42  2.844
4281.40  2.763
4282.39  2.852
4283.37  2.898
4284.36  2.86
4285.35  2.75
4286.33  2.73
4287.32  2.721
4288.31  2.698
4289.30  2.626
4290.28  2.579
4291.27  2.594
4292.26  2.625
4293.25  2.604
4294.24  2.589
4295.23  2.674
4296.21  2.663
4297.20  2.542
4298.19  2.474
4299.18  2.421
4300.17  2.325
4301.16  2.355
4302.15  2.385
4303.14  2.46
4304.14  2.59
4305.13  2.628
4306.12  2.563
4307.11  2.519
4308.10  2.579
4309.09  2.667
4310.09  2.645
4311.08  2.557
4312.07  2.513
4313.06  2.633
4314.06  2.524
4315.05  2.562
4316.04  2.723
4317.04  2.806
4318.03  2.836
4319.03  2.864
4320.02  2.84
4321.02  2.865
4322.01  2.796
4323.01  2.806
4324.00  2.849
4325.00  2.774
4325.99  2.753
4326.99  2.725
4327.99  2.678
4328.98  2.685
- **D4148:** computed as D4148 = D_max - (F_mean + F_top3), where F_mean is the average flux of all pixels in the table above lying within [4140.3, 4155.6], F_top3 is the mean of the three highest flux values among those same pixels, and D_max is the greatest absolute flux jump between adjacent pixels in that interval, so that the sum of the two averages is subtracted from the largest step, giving -5.68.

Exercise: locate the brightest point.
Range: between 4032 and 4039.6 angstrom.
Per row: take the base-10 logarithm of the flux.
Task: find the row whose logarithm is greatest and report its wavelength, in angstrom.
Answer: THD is 4039.11 angstrom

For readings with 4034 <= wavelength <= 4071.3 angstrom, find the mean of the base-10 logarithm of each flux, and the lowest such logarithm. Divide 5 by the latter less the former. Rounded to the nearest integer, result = -115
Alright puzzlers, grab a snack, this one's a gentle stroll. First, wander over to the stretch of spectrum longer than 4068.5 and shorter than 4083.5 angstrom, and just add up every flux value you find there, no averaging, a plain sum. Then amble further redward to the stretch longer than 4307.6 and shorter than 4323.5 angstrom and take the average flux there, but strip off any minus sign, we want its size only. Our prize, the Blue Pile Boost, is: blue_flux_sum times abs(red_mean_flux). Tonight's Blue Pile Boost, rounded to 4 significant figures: 117.3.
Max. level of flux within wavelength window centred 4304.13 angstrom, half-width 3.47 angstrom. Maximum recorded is 2.628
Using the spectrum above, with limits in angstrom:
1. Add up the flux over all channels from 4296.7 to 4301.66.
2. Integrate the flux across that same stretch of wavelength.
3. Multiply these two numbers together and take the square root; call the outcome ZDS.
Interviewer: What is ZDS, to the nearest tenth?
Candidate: 12.1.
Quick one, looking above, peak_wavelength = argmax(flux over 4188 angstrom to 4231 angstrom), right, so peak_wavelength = 4204.22 angstrom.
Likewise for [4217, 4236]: 4229.47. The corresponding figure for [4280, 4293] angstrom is 4283.37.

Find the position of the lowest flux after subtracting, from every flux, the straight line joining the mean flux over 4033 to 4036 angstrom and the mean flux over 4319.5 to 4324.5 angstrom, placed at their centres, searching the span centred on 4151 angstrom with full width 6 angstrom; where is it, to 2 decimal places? 4148.45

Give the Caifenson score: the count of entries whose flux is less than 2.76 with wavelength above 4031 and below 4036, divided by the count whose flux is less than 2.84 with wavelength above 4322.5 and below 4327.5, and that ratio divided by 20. 0.025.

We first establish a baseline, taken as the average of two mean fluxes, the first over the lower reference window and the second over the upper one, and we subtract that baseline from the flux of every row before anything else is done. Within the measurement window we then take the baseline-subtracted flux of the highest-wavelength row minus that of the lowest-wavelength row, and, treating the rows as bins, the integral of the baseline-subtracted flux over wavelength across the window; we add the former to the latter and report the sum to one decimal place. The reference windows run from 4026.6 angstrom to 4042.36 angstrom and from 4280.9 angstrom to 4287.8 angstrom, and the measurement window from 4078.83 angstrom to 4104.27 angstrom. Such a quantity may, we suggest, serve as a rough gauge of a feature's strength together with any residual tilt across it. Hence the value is -7.3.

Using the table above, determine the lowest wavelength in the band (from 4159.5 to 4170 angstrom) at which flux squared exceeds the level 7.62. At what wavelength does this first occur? 4159.93 angstrom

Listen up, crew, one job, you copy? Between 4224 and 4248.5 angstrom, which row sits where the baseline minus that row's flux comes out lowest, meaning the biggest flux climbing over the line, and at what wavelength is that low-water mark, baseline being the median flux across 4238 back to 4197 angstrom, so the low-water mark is 4229.47 angstrom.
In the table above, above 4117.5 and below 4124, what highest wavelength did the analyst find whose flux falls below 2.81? 4119.89 angstrom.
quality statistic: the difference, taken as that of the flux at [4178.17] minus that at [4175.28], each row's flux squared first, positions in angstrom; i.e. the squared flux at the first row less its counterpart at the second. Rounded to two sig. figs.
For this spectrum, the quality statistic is 1.5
